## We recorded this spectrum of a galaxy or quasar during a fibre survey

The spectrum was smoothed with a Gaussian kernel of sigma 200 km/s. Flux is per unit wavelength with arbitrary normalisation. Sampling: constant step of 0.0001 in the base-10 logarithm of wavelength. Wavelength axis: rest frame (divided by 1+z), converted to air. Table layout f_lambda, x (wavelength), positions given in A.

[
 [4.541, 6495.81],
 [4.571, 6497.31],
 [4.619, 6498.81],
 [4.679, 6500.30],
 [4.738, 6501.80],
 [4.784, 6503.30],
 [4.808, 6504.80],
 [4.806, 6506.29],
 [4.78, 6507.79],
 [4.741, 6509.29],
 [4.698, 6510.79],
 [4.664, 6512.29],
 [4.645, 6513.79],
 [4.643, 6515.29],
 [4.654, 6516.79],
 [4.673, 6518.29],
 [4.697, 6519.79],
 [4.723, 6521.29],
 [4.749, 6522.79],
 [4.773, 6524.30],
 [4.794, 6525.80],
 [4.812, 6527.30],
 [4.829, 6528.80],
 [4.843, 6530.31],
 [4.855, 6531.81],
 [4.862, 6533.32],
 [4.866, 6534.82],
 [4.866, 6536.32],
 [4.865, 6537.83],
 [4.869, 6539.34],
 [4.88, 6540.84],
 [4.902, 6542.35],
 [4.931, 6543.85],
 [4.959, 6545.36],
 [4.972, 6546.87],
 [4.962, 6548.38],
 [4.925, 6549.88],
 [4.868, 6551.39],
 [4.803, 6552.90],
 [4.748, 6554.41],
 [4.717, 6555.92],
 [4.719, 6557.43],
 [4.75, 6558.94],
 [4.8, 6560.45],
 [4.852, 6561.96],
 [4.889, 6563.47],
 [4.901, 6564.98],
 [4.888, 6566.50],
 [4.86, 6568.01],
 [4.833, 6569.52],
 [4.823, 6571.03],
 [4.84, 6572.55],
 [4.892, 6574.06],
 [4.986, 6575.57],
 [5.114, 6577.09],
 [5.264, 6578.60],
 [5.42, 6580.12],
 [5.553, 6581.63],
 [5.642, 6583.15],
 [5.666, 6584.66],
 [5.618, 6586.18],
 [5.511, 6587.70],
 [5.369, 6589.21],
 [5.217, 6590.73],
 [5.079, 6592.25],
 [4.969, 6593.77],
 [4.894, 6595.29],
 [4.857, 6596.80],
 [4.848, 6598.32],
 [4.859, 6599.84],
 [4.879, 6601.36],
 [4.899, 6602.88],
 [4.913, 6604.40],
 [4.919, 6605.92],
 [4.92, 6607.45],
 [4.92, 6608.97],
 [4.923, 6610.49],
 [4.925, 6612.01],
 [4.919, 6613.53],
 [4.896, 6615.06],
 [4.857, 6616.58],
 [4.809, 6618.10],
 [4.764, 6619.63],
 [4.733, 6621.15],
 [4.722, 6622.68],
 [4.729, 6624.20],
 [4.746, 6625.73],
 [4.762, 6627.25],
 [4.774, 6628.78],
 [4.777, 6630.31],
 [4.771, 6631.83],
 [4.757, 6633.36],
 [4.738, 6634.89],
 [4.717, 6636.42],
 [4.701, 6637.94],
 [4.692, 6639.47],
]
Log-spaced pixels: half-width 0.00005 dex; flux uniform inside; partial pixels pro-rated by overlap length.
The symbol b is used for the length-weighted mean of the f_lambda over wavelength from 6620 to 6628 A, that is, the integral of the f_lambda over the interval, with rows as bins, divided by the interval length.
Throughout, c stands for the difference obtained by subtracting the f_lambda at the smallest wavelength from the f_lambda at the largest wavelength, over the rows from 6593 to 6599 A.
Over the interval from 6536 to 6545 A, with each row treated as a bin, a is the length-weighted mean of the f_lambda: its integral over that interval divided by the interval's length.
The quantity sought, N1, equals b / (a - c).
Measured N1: 0.95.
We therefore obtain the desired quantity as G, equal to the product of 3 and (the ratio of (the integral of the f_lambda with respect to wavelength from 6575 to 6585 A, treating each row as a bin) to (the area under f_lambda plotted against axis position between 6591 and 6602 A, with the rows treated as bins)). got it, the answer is 2.97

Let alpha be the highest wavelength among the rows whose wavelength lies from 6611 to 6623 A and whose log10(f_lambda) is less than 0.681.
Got 6622.68 A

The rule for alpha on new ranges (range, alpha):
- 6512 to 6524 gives 6522.79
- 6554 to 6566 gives 6558.94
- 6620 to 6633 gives 6631.83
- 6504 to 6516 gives 6515.29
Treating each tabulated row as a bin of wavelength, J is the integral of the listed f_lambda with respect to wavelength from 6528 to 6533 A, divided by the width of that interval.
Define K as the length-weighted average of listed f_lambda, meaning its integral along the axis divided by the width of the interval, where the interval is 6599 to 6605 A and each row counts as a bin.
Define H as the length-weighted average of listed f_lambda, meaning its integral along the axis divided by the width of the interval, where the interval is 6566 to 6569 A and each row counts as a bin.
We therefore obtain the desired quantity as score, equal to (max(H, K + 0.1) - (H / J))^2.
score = 15.8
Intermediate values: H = 4.88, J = 4.84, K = 4.89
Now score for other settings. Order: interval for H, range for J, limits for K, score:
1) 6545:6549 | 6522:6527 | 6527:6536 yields 15.4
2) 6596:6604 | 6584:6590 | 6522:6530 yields 16.1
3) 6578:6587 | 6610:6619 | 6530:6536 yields 19.3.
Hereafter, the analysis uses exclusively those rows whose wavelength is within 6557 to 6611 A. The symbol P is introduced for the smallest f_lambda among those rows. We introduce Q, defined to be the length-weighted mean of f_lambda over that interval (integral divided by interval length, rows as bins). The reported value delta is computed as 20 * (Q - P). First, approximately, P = 4.719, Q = 5.0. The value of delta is 6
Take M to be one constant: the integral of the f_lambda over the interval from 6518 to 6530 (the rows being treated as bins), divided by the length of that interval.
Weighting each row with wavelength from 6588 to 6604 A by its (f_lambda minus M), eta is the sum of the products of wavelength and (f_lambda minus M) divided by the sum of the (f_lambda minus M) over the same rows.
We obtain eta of 6593.3 A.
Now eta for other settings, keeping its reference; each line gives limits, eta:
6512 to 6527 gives 6515.5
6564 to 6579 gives 6574.2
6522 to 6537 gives 6532.2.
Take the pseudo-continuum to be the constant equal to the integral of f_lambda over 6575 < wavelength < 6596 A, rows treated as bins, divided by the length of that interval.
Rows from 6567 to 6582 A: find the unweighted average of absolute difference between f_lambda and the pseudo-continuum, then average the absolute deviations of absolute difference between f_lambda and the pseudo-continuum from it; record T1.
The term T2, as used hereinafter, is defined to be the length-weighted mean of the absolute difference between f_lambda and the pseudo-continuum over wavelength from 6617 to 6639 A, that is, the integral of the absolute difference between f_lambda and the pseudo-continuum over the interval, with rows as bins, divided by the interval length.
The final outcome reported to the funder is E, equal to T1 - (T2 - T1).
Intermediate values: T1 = 0.138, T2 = 0.56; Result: -0.282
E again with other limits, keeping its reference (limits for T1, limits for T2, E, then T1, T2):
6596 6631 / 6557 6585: -0.249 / 0.066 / 0.38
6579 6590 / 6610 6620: -0.253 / 0.091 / 0.44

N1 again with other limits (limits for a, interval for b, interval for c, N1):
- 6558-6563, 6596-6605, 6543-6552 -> 1.00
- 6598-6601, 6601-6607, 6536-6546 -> 1.03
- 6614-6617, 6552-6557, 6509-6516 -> 0.96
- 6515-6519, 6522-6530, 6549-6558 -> 0.98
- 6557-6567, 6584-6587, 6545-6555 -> 1.12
